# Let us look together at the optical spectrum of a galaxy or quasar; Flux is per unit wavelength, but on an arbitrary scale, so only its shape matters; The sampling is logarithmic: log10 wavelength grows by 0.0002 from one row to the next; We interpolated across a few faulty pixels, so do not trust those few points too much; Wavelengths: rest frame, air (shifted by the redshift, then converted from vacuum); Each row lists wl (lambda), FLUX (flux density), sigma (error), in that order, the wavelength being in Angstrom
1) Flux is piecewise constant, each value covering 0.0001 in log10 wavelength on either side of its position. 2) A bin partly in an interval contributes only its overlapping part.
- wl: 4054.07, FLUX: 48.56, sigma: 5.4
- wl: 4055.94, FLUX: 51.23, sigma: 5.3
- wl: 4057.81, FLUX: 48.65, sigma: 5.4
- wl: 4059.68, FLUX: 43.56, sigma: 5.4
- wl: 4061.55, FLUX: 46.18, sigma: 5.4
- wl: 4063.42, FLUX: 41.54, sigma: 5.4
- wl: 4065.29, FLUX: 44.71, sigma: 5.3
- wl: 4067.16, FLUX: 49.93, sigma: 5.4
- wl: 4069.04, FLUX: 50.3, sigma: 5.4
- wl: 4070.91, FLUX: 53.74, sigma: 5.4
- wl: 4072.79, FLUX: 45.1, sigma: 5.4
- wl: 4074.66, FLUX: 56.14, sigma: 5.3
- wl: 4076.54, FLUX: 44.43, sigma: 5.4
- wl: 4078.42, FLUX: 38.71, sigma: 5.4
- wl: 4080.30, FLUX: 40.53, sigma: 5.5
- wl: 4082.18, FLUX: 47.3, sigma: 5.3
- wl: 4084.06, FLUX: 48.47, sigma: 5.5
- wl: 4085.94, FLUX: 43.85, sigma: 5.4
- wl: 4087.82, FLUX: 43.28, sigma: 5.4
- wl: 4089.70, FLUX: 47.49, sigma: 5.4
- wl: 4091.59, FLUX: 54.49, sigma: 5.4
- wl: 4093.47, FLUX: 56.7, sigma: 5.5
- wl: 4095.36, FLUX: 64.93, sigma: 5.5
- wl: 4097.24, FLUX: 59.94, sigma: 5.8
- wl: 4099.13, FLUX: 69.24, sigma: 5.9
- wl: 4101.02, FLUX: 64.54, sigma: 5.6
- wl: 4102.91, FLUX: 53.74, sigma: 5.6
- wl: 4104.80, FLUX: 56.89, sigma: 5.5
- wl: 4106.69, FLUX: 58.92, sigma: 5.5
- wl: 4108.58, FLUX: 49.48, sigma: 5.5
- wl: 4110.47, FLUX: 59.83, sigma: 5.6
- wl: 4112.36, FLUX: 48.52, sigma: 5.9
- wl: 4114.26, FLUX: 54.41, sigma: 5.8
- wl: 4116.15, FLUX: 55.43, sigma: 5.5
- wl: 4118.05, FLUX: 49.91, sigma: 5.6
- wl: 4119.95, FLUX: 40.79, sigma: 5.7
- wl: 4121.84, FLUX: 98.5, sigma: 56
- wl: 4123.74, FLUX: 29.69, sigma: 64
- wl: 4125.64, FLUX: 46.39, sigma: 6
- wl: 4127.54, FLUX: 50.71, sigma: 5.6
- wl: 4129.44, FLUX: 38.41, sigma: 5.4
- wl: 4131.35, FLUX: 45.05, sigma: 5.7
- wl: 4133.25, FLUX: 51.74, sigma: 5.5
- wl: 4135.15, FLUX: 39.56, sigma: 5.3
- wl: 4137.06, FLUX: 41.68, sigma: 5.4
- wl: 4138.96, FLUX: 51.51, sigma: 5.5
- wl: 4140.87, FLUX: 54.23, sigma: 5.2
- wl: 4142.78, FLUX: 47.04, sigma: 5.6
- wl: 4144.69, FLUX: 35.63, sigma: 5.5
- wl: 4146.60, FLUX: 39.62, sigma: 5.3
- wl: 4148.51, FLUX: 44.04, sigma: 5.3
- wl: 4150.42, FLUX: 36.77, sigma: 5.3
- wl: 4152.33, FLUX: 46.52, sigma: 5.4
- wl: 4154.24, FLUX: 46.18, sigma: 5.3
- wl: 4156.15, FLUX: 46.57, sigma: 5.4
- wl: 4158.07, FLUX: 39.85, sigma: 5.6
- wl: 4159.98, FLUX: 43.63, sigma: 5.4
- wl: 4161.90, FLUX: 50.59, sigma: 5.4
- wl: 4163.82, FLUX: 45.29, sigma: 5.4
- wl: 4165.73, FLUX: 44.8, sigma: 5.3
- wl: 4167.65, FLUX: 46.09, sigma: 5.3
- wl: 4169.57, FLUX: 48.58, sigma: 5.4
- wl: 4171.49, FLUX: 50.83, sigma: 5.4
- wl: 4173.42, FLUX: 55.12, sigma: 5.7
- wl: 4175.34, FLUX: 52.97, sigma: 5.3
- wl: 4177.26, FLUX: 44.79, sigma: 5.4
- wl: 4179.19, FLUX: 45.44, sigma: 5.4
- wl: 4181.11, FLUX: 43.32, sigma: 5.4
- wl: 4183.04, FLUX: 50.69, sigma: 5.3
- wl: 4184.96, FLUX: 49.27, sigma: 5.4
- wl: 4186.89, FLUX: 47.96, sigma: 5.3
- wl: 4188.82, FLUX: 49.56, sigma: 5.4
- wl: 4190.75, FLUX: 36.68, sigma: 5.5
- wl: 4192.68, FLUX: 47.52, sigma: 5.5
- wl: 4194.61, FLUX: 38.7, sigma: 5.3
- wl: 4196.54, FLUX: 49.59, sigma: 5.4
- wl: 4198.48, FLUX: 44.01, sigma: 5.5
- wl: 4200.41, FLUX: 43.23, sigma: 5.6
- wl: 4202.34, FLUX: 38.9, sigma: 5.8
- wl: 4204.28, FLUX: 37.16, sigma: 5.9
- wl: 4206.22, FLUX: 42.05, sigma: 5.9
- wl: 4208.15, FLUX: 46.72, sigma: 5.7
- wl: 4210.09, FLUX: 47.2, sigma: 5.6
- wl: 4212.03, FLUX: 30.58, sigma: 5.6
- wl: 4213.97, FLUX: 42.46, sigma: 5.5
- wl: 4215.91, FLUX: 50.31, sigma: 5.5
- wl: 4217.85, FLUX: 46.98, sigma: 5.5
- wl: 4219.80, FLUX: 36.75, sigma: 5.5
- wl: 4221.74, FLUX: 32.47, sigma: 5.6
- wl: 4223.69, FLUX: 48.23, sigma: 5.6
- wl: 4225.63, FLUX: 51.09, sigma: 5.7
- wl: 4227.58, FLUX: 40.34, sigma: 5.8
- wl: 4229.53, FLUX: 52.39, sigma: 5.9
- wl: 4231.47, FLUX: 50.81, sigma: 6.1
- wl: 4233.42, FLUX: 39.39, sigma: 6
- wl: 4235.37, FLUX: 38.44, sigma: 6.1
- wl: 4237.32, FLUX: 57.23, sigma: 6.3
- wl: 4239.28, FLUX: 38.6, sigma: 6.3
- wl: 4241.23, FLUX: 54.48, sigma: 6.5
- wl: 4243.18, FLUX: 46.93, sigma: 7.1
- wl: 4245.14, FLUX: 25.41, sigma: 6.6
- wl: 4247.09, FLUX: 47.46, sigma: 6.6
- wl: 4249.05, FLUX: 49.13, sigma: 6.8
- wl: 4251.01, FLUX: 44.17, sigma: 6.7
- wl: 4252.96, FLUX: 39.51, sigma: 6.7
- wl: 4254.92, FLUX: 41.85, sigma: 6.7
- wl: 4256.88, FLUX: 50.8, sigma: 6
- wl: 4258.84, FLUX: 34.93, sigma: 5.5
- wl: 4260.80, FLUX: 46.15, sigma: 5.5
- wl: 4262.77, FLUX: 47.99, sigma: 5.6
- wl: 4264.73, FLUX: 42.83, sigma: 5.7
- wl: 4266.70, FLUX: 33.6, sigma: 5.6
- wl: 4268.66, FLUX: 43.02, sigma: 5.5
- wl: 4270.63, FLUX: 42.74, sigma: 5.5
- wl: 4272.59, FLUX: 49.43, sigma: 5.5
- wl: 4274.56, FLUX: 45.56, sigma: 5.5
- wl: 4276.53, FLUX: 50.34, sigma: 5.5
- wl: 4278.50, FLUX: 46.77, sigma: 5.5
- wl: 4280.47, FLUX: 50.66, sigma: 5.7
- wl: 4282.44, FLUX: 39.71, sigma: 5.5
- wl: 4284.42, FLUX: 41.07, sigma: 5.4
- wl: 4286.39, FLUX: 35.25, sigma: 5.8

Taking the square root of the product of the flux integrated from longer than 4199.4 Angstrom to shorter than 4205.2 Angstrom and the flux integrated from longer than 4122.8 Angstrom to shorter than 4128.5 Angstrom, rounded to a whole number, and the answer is 236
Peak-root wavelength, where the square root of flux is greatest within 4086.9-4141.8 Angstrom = 4121.84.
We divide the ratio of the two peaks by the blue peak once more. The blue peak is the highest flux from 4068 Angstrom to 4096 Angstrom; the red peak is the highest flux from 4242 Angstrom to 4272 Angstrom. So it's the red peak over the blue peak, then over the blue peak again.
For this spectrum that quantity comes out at 0.012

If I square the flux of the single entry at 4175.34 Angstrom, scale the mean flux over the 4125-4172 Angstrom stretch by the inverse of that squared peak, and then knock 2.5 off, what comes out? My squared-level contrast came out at -2.48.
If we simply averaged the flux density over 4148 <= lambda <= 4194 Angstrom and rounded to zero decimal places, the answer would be 46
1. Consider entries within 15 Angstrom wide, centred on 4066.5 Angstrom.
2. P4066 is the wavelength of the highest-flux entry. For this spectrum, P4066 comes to 4070.91 Angstrom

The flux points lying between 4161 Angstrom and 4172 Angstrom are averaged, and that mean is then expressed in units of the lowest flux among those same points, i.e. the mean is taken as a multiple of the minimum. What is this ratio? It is 1.06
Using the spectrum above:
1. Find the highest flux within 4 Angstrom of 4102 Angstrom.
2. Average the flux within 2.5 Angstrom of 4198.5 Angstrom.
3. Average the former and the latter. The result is 57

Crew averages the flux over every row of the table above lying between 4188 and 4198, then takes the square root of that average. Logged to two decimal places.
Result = 6.66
